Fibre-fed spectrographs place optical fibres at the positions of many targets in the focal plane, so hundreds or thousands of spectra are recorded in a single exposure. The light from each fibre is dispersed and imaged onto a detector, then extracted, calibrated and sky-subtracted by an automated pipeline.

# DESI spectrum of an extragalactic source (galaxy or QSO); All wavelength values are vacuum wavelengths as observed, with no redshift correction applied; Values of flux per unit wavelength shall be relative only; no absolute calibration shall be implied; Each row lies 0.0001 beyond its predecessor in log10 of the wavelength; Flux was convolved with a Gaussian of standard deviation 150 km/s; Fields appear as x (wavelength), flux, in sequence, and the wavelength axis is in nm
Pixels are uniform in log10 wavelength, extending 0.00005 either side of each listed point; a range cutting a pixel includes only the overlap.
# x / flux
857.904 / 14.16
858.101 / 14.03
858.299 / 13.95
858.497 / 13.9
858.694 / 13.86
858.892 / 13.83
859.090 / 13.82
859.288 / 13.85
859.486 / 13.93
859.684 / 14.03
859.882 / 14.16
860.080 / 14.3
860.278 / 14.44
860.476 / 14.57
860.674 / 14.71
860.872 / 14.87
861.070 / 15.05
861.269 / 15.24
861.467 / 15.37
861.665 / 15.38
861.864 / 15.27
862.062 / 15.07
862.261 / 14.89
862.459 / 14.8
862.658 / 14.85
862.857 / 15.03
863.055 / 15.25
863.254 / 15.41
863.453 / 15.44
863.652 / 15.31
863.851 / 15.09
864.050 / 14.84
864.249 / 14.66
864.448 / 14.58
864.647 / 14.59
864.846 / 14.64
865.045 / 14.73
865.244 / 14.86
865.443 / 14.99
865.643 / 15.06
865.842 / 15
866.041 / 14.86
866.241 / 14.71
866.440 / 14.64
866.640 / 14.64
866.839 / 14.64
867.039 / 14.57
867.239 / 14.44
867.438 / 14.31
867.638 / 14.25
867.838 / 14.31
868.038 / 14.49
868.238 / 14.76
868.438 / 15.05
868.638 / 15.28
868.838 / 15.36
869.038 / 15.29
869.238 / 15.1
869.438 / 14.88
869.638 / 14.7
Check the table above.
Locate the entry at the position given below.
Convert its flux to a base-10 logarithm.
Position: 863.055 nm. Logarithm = 1.18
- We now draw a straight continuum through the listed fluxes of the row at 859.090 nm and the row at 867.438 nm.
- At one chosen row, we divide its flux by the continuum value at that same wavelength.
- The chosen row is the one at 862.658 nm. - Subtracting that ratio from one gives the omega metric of -0.058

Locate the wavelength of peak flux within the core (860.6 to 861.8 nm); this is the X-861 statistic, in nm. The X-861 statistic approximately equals 861.665 nm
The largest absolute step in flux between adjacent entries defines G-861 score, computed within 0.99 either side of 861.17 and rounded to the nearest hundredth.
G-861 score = 0.20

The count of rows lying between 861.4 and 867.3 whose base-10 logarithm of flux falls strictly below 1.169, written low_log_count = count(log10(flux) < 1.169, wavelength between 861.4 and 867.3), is 11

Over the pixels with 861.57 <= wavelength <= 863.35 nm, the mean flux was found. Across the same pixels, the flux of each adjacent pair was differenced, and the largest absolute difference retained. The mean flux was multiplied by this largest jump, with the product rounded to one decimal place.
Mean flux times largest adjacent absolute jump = 3.3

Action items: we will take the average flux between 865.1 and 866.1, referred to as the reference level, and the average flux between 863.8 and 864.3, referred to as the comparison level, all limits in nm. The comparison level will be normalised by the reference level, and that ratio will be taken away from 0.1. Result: -0.894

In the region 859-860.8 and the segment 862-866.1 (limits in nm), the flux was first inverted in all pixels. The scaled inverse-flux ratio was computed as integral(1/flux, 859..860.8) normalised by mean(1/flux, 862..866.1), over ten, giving 0.19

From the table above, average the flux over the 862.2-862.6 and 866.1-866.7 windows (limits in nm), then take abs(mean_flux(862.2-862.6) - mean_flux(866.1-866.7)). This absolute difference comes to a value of 0.2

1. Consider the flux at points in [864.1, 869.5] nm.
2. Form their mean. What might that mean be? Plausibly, 14.8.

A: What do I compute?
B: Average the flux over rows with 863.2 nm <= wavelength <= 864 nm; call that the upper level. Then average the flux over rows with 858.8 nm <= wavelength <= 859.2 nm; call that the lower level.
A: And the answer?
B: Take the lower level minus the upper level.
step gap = -1.5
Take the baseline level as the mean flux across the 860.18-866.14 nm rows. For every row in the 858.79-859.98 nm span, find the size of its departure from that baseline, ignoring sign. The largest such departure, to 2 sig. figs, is 1.1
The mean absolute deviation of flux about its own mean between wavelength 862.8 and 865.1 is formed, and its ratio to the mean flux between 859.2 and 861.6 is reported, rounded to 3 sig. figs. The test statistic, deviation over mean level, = 0.0200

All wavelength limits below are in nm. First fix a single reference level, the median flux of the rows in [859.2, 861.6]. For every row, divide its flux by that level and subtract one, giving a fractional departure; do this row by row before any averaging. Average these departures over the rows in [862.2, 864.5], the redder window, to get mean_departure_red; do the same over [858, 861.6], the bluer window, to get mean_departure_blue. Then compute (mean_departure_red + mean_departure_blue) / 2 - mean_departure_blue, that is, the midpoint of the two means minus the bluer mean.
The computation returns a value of 0.024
